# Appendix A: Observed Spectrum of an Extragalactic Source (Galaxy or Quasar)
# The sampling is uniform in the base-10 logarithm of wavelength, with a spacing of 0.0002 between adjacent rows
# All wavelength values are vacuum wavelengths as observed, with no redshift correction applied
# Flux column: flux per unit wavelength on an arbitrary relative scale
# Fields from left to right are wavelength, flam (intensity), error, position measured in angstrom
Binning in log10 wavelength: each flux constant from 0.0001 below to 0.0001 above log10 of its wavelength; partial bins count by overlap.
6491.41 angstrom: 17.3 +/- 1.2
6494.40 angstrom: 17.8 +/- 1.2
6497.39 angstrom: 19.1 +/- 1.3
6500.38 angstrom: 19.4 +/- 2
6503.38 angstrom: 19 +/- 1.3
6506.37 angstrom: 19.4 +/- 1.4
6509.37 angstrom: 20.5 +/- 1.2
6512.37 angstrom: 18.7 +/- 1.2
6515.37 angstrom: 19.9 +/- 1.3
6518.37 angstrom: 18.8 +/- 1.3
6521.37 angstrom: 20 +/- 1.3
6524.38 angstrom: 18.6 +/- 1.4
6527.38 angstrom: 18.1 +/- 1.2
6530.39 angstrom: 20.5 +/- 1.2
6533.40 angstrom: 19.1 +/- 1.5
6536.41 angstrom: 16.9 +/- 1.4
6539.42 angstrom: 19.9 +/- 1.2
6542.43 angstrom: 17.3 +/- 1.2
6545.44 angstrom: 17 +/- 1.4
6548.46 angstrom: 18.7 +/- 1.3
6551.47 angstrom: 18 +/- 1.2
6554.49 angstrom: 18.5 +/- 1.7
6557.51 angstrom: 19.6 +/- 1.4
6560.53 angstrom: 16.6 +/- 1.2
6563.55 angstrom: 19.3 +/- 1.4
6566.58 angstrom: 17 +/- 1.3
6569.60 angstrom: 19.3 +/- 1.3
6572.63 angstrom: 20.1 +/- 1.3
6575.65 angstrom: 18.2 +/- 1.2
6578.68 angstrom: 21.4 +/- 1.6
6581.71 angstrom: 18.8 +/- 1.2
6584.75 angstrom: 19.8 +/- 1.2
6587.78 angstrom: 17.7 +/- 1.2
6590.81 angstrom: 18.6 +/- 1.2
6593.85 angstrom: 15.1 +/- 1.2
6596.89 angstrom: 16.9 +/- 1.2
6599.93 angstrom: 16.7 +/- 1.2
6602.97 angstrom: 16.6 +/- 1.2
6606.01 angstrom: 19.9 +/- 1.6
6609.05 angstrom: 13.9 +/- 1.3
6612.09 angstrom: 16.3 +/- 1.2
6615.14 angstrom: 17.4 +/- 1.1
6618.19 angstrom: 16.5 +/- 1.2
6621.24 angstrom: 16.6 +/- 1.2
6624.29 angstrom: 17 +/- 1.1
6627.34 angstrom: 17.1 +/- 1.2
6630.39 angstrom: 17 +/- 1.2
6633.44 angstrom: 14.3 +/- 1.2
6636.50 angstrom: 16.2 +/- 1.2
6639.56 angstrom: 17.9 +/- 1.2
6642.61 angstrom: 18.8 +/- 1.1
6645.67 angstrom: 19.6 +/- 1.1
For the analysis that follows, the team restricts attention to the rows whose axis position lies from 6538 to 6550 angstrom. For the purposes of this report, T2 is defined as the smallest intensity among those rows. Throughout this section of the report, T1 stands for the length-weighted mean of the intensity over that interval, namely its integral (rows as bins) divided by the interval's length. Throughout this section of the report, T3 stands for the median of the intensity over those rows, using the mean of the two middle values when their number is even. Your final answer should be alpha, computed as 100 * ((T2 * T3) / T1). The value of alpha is 1679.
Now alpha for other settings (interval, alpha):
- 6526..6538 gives 1685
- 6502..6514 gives 1850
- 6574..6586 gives 1797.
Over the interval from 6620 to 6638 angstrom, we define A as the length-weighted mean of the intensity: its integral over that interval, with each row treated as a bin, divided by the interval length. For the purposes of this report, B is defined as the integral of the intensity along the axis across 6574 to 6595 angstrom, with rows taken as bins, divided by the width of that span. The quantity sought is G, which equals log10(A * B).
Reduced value 2.48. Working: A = 16.4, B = 18.6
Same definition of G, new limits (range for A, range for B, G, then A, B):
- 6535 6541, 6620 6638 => 2.48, 18.4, 16.4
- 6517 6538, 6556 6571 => 2.54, 18.9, 18.4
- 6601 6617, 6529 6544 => 2.50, 16.8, 18.7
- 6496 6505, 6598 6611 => 2.51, 19.2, 16.8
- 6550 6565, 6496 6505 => 2.55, 18.4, 19.2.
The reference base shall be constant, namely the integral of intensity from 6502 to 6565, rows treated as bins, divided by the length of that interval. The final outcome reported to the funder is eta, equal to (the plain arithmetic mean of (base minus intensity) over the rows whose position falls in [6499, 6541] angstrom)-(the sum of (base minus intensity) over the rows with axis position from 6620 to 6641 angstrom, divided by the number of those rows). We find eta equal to -2.6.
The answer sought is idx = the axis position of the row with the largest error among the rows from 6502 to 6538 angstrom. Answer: 6533.40 angstrom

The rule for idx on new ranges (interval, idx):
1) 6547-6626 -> 6554.49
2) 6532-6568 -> 6554.49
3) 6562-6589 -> 6578.68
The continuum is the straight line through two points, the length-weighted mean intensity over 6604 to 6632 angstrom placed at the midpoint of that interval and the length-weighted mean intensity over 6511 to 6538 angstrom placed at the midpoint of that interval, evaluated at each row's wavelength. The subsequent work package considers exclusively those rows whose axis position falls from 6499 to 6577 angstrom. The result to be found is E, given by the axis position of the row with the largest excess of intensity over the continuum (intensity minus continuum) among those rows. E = 6572.63 angstrom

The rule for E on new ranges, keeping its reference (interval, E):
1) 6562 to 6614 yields 6578.68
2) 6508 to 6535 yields 6530.39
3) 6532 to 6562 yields 6557.51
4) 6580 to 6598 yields 6584.75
